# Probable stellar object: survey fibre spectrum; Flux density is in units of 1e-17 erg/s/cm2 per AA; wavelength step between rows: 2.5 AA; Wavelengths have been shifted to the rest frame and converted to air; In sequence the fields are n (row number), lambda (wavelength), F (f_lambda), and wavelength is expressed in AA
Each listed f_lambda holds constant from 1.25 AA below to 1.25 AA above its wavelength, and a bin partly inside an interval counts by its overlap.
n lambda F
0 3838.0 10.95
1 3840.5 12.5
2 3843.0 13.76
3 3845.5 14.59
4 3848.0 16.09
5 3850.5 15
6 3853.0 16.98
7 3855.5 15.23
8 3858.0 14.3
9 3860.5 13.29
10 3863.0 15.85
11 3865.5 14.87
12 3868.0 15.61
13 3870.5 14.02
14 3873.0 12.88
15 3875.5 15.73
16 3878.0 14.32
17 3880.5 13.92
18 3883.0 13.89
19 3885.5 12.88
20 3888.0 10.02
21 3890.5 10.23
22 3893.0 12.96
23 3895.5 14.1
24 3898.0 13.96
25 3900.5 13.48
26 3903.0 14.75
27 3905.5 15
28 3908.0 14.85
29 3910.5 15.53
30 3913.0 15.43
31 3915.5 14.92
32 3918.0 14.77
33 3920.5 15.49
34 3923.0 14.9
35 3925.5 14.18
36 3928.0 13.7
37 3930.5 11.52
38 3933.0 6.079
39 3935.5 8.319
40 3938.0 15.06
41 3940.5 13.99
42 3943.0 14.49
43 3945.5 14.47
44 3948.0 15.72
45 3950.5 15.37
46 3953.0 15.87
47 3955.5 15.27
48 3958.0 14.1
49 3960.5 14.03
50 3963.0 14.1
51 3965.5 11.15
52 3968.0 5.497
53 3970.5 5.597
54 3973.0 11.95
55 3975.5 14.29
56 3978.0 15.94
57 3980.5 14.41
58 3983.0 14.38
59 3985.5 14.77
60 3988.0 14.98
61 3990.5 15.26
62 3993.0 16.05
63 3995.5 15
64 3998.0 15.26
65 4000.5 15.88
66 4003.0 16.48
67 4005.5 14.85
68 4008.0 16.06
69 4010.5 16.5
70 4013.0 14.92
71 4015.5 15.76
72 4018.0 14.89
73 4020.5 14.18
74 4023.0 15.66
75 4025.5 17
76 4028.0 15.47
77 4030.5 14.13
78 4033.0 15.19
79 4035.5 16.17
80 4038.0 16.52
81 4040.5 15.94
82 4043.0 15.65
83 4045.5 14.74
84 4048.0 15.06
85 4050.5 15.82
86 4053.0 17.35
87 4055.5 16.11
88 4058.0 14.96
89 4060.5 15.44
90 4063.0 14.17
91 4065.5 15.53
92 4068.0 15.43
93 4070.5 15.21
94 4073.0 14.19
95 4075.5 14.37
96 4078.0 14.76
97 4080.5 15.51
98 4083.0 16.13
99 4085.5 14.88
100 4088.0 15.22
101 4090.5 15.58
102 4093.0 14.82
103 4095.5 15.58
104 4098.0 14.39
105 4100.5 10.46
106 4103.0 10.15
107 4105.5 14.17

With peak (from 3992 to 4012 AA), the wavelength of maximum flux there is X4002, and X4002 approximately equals 4010.5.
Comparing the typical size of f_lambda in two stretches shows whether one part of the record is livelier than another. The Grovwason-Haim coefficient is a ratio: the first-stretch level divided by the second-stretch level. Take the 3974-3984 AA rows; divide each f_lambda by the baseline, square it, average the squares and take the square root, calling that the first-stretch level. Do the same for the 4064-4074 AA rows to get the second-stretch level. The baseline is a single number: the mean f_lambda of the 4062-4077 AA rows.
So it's 0.98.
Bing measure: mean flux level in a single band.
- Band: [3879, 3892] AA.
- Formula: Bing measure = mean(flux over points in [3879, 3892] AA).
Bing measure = 12.2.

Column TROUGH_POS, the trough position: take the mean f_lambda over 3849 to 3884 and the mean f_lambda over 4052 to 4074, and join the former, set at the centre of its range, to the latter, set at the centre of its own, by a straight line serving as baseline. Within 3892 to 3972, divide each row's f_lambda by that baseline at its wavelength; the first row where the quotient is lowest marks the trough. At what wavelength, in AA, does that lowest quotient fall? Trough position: 3968.0 AA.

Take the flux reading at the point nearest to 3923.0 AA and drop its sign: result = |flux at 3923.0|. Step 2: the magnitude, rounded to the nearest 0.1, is 14.9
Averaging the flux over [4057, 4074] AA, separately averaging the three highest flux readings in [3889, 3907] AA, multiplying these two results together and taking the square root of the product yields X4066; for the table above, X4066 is 14.8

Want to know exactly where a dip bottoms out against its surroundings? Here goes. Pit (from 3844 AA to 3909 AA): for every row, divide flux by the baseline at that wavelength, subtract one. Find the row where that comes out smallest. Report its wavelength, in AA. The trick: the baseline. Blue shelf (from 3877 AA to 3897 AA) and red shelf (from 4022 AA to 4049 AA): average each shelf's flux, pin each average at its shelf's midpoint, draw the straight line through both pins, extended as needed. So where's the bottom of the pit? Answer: 3888.0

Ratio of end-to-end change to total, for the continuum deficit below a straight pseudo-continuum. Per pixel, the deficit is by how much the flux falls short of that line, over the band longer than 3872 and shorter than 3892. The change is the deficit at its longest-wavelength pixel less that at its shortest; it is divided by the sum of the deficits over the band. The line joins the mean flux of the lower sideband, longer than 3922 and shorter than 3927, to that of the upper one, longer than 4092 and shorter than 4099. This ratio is 0.2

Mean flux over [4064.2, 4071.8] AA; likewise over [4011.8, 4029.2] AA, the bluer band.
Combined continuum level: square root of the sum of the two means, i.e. 5.5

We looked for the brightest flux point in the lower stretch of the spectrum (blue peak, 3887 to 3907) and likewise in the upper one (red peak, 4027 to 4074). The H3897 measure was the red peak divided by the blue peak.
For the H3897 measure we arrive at 1.157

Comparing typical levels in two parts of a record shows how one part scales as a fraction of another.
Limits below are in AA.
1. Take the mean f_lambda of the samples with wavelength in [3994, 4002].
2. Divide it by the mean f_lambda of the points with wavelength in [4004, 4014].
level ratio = 0.99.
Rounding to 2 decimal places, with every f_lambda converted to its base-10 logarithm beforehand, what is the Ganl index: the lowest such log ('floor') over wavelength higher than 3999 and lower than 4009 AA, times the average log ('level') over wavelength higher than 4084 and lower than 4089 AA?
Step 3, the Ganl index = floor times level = 1.38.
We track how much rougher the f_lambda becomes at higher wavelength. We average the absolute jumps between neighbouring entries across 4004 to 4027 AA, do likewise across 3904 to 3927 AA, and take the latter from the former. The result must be 0.6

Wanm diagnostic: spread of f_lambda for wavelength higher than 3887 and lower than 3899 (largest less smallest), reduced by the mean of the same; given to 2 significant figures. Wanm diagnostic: -8.2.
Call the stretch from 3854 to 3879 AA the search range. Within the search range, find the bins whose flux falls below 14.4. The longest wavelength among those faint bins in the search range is 3878.0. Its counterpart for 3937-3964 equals 3963.0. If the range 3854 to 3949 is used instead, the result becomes 3940.5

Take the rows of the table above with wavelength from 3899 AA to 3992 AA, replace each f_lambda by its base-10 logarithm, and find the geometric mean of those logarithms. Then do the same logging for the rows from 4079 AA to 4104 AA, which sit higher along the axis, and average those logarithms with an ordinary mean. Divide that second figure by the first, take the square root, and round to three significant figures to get 1.02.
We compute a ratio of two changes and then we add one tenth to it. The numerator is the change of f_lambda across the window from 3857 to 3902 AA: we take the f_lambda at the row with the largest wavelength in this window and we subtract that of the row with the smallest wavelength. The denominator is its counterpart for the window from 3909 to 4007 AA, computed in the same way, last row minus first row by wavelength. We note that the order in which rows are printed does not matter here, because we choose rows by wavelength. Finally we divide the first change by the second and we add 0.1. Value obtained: 1.3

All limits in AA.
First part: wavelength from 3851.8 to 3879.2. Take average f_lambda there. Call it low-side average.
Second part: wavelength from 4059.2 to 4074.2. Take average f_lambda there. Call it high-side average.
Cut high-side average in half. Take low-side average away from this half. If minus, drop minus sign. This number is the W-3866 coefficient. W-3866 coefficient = 7.3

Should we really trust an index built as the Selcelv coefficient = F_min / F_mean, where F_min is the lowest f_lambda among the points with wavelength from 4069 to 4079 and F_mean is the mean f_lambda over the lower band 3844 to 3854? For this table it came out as 0.91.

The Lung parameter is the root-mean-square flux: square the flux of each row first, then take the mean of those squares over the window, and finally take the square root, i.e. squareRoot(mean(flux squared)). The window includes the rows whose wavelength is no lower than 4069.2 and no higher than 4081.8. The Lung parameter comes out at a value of 14.8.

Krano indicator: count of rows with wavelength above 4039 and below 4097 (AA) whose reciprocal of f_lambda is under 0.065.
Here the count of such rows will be 12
